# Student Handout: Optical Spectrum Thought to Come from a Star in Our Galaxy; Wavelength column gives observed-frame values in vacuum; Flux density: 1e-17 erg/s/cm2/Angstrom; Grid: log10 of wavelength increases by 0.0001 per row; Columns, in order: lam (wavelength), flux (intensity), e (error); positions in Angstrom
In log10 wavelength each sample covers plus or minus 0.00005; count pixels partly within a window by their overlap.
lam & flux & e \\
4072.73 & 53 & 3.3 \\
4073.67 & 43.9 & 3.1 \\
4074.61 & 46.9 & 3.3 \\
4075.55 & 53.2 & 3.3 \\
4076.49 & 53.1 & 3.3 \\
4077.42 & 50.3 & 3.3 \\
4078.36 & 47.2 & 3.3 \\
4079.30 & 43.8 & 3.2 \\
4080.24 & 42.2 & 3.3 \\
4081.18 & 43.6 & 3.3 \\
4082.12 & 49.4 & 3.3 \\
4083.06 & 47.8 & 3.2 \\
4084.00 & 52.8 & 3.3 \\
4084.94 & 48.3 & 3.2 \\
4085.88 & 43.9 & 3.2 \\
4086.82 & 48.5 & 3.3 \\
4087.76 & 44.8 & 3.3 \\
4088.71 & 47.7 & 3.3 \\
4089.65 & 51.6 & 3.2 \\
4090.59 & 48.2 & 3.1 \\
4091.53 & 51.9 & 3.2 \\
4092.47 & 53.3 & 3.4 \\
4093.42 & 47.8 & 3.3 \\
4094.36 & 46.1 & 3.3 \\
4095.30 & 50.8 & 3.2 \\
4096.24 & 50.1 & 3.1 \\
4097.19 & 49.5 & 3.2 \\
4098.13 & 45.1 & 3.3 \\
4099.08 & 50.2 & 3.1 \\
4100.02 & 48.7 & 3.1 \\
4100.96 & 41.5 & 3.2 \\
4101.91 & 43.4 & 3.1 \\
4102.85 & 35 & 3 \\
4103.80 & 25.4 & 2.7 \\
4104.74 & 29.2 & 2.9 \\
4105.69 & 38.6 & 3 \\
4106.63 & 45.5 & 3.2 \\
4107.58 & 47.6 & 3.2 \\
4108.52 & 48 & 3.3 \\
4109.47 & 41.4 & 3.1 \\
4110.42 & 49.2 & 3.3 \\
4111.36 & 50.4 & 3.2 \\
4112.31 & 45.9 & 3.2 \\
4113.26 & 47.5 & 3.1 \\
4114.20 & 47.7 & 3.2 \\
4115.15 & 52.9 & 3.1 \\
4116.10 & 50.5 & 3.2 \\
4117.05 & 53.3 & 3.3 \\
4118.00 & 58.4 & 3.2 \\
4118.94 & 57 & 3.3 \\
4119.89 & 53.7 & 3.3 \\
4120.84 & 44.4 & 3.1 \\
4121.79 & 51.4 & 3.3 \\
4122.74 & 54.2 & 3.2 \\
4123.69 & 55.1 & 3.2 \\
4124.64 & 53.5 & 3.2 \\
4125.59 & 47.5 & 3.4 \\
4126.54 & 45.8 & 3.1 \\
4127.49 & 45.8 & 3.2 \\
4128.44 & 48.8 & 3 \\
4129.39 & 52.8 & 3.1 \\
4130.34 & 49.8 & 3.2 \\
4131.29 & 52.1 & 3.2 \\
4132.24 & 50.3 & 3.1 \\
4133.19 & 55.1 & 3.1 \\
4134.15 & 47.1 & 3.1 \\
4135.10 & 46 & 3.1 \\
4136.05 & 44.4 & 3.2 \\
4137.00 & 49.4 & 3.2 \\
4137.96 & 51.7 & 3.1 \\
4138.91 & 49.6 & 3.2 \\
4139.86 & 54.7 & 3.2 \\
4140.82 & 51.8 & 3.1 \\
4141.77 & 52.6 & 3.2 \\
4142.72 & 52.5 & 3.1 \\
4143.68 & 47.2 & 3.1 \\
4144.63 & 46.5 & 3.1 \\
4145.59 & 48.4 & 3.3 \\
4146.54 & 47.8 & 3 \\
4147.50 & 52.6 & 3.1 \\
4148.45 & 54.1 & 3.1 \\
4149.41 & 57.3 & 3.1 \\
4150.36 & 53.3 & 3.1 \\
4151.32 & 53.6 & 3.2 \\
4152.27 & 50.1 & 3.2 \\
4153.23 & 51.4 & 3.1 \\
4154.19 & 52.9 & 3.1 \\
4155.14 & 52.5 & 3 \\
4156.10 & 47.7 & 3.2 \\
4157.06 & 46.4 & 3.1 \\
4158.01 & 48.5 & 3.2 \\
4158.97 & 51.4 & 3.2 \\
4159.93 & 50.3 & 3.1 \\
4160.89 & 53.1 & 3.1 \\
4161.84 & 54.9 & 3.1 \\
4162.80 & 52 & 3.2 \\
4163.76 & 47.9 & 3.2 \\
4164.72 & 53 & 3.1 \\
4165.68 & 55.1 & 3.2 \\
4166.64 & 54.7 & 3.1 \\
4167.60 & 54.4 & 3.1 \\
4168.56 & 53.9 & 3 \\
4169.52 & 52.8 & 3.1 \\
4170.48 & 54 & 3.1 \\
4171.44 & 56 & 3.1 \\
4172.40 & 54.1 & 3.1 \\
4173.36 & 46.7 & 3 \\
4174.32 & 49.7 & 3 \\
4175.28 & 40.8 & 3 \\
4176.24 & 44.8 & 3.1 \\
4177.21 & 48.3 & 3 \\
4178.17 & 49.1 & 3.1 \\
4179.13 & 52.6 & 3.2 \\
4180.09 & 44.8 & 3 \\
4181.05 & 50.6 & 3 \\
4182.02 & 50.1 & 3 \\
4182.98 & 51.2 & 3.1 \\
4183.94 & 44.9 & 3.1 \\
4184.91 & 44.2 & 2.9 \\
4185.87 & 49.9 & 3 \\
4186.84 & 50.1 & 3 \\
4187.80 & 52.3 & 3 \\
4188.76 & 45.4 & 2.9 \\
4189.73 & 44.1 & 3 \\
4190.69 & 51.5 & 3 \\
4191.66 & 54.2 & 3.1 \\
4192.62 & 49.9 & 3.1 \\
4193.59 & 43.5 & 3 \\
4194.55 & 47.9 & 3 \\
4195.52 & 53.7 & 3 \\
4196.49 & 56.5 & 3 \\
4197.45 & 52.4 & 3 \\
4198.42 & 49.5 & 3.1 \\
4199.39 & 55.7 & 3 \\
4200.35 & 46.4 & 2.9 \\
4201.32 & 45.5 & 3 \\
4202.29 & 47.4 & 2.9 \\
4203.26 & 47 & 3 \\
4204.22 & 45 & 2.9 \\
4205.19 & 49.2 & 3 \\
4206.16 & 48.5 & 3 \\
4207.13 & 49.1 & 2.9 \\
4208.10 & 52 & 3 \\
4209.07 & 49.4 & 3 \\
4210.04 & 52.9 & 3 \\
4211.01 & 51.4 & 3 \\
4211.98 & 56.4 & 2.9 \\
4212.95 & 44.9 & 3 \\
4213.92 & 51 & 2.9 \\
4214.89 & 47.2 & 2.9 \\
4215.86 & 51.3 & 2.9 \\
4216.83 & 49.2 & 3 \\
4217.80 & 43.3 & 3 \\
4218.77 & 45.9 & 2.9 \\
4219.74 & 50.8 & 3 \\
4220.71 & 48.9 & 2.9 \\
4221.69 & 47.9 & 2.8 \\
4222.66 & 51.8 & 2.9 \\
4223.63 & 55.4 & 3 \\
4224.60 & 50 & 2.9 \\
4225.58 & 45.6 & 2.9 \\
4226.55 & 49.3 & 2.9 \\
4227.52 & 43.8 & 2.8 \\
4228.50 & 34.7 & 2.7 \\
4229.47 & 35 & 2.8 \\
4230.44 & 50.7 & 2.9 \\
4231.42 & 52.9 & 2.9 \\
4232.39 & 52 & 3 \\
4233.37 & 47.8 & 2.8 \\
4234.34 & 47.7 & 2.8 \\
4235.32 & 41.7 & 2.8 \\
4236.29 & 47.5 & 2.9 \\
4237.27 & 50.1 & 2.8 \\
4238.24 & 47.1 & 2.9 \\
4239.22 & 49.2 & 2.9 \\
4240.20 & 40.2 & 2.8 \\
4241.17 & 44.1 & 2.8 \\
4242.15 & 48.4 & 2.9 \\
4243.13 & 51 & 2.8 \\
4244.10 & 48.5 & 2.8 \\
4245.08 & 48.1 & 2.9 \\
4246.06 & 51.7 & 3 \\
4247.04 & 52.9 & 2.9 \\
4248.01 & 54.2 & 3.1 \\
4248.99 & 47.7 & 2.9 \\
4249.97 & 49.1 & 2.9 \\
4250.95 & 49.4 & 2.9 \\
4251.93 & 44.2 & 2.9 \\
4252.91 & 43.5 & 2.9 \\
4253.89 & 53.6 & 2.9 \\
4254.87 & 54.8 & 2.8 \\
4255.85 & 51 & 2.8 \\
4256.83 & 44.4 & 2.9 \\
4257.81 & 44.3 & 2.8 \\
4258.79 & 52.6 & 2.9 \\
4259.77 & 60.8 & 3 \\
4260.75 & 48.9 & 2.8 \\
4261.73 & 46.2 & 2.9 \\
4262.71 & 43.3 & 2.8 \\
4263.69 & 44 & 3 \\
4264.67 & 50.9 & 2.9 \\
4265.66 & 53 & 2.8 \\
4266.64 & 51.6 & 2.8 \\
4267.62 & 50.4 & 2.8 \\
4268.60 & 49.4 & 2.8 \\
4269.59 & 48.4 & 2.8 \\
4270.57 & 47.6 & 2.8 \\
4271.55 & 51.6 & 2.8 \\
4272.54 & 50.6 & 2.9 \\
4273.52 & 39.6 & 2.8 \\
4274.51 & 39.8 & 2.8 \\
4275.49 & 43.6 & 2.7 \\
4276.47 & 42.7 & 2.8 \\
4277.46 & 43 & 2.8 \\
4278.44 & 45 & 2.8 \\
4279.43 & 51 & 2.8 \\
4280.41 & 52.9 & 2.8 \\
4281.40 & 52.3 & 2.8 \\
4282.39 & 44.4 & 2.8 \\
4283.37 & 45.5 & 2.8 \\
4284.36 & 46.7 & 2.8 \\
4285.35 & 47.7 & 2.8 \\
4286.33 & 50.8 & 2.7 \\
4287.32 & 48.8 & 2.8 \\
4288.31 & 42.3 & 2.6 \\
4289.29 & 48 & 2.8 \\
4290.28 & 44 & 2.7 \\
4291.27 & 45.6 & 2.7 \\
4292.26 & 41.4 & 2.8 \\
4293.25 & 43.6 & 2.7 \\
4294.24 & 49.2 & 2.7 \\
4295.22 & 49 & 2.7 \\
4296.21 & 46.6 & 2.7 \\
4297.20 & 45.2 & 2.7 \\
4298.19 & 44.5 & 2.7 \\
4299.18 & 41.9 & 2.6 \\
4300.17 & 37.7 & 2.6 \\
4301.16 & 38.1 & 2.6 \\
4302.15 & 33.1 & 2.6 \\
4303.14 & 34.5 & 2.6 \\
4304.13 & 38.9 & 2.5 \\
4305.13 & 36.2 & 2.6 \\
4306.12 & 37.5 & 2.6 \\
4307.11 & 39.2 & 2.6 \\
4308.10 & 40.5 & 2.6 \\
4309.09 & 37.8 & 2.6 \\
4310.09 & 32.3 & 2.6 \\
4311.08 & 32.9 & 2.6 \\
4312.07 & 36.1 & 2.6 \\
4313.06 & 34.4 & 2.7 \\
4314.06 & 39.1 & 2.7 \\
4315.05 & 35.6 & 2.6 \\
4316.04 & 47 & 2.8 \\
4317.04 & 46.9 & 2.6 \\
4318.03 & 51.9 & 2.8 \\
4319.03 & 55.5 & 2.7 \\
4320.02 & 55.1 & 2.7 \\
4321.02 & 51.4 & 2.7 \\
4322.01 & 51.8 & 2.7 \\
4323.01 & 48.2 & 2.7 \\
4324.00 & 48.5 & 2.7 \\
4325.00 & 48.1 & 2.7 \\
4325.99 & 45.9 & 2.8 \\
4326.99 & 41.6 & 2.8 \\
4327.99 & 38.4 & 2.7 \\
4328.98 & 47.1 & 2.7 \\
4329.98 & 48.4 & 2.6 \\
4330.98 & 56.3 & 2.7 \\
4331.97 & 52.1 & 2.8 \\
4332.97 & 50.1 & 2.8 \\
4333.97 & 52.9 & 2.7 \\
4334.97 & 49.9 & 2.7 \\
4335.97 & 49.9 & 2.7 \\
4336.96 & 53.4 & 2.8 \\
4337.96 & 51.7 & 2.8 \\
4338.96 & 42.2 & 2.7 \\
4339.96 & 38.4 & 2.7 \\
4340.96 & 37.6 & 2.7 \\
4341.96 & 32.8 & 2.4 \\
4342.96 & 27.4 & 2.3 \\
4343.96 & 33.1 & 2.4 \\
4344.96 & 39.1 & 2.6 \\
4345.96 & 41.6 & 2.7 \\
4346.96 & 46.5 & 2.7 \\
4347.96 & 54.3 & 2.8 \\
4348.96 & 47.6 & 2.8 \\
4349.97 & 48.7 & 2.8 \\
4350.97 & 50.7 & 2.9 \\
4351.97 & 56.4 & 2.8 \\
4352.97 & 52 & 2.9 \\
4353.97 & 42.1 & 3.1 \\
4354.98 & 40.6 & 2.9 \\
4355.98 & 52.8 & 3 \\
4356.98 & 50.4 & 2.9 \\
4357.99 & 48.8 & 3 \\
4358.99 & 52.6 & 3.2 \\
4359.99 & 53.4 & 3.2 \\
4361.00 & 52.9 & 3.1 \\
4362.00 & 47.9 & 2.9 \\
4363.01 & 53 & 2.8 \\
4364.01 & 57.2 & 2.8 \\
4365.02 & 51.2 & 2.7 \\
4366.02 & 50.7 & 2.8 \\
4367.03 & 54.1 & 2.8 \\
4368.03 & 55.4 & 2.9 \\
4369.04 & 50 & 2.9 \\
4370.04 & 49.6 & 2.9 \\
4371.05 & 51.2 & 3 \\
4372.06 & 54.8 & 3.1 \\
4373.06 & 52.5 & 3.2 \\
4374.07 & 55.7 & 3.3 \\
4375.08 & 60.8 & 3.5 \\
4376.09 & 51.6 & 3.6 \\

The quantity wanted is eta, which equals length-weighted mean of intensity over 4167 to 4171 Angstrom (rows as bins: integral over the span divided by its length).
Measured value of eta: 53.8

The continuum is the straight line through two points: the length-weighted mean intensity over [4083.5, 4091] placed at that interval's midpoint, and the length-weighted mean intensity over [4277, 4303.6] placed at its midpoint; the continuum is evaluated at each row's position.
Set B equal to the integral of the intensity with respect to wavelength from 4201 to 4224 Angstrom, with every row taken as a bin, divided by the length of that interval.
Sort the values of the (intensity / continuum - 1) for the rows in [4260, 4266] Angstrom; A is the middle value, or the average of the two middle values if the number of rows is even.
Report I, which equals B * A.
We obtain 2.3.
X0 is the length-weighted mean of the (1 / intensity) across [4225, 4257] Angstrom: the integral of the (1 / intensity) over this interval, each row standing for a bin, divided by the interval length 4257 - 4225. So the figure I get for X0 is 0.0212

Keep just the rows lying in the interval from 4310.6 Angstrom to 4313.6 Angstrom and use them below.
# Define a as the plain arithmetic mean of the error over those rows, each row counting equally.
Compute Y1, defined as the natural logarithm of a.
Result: 0.97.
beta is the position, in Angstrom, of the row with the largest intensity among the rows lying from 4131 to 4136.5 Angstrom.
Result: 4133.19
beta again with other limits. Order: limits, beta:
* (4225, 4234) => 4231.42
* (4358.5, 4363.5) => 4359.99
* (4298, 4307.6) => 4298.19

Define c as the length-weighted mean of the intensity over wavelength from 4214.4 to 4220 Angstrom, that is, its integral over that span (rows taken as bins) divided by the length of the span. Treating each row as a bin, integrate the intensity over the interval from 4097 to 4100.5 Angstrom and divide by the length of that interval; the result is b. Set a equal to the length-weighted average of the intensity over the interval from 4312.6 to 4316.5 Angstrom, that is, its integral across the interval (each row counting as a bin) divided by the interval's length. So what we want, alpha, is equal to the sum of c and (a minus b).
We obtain 39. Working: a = 39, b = 48.3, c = 48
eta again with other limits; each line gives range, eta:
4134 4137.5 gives 46.7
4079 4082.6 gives 44.8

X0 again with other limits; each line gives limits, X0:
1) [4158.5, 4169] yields 0.0190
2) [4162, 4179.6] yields 0.0197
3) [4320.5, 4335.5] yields 0.0207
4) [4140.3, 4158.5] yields 0.0197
